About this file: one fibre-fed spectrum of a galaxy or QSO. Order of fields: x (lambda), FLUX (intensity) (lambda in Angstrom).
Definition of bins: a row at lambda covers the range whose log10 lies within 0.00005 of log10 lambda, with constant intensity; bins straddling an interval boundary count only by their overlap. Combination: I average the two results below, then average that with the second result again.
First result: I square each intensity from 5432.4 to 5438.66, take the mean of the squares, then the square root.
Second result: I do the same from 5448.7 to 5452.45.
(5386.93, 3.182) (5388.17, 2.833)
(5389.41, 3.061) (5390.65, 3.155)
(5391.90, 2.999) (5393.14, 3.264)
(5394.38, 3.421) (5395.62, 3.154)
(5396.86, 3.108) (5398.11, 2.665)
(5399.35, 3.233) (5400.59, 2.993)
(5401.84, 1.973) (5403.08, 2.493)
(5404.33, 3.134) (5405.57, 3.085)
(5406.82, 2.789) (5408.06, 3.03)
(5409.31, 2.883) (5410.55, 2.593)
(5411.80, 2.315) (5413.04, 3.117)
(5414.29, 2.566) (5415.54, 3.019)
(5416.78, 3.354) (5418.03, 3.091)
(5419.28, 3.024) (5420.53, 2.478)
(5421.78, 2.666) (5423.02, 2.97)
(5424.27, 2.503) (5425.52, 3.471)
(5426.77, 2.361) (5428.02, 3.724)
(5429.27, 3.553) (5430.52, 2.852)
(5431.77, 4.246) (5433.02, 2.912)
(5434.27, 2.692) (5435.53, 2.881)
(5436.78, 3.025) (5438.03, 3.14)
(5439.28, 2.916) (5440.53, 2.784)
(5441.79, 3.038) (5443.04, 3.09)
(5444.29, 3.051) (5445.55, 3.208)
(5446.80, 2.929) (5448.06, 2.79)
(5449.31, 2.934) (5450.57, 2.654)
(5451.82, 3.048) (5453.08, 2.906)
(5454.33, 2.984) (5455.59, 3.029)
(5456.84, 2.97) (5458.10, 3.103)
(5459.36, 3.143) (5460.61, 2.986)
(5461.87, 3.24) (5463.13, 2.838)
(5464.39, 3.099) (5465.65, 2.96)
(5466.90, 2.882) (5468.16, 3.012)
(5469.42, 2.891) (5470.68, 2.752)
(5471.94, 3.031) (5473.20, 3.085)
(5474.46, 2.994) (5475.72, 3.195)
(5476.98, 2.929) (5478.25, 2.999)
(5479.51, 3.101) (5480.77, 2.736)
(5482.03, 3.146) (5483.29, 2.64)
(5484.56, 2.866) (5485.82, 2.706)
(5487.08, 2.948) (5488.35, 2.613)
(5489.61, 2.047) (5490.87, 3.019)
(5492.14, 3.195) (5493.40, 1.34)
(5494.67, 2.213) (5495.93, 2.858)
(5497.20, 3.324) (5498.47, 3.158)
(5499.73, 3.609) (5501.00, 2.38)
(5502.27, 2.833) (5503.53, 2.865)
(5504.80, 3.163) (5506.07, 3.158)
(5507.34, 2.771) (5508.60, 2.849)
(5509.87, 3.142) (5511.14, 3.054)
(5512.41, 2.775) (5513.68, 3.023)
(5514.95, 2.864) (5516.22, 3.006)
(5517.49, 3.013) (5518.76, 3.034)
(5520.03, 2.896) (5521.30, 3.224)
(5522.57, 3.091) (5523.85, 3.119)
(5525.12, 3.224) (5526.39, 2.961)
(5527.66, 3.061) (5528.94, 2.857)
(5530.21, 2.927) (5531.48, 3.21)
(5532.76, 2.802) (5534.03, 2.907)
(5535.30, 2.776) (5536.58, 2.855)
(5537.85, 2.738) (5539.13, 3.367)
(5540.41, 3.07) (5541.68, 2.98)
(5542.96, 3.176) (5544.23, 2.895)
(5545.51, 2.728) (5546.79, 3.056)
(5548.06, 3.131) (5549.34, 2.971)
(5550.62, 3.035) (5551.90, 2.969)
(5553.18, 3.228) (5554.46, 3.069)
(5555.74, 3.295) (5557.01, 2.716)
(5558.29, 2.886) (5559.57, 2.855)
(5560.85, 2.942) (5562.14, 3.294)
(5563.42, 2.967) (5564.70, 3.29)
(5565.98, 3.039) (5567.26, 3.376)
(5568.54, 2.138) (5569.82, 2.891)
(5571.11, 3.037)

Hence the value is 2.90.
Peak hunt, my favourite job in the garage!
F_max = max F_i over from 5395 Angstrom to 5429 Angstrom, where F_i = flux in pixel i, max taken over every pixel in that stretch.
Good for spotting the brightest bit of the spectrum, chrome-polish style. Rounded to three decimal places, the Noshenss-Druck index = 3.724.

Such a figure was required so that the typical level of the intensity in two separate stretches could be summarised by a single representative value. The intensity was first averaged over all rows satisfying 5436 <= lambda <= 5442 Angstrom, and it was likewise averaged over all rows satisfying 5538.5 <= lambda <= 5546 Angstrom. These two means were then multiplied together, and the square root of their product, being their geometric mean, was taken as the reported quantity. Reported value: 3.008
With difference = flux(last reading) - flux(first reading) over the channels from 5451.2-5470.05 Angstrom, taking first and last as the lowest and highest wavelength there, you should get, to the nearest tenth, -0.2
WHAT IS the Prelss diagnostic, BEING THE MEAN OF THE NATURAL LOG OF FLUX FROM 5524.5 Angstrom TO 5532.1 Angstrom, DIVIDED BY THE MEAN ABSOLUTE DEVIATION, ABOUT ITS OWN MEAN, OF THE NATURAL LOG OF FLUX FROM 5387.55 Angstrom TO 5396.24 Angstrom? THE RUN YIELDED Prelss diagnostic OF 24.8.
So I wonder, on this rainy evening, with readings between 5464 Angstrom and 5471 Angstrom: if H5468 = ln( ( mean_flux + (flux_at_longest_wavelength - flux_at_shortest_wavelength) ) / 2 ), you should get 0.26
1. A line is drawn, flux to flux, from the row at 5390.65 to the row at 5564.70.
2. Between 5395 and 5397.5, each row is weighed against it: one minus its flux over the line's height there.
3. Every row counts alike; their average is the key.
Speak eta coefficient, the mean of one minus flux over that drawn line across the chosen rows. 0.01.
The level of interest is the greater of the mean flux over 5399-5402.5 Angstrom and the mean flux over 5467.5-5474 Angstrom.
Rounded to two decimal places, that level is 2.95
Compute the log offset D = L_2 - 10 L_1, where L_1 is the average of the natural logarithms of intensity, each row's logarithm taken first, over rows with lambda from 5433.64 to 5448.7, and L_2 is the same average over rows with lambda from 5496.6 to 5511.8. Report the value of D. -9.7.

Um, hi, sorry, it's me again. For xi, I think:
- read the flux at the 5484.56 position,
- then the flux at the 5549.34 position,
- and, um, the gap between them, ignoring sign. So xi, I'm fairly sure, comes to 0.1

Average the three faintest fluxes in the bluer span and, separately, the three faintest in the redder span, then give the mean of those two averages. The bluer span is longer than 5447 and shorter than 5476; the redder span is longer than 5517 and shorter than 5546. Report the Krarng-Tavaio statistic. 2.74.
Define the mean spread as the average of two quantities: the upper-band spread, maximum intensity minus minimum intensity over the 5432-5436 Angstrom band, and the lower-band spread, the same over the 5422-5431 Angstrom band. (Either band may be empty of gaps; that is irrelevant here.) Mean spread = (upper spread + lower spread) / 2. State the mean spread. 0.79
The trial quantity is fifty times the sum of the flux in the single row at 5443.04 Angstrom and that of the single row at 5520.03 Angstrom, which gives 299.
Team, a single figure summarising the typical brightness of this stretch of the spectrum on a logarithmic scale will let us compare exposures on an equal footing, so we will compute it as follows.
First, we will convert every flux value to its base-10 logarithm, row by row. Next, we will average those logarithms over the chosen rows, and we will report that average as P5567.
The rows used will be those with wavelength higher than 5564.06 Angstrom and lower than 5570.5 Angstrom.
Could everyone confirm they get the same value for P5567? 0.464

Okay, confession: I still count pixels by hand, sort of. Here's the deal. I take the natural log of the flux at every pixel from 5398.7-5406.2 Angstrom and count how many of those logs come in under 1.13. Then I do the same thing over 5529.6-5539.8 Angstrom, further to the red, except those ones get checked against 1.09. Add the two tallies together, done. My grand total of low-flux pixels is 10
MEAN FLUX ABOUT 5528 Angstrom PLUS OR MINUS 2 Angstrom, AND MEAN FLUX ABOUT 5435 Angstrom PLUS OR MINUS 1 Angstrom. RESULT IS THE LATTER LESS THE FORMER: -0.17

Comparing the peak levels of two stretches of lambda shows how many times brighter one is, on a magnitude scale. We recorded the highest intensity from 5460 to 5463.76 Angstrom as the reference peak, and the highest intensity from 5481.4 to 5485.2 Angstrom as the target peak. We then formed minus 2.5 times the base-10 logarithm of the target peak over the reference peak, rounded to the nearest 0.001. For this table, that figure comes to 0.032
